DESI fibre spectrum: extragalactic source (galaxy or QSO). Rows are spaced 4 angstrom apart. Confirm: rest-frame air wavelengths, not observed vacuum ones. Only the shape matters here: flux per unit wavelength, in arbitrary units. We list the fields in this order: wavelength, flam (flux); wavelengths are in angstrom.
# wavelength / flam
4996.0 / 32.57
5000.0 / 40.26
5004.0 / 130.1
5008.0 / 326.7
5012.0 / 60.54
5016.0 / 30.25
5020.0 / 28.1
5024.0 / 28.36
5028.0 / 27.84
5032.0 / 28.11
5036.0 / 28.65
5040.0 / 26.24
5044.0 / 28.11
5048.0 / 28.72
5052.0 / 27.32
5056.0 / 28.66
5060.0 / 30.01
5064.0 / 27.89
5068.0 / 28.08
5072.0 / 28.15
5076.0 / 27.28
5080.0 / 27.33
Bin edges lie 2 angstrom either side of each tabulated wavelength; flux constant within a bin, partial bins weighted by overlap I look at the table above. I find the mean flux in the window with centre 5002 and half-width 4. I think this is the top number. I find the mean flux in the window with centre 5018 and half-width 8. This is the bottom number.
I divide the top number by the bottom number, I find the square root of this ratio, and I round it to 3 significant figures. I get 1.52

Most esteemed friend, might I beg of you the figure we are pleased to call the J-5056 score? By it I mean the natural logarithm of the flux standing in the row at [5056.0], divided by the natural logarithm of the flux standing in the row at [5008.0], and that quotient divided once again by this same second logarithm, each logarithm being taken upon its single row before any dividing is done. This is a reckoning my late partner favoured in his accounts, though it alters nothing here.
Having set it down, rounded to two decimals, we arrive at 0.10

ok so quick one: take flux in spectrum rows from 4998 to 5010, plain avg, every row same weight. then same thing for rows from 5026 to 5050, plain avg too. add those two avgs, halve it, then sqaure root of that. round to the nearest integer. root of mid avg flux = 10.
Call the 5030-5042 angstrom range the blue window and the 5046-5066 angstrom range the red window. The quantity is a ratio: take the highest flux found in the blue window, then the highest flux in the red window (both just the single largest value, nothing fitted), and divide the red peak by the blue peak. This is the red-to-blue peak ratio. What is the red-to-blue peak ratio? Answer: 1.05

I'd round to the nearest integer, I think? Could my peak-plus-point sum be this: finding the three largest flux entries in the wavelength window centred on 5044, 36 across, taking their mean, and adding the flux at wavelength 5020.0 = 57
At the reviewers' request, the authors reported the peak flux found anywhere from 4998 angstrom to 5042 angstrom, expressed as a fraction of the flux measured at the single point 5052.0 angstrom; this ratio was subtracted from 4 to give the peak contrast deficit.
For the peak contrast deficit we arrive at -8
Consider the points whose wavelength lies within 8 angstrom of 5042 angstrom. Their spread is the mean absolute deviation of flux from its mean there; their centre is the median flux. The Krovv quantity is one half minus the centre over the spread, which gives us -33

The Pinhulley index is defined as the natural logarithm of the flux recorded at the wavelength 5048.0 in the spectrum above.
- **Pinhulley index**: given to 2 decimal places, 3.36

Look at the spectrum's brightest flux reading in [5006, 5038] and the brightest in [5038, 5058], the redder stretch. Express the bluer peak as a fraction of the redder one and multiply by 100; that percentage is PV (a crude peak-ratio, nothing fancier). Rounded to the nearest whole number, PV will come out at 1138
